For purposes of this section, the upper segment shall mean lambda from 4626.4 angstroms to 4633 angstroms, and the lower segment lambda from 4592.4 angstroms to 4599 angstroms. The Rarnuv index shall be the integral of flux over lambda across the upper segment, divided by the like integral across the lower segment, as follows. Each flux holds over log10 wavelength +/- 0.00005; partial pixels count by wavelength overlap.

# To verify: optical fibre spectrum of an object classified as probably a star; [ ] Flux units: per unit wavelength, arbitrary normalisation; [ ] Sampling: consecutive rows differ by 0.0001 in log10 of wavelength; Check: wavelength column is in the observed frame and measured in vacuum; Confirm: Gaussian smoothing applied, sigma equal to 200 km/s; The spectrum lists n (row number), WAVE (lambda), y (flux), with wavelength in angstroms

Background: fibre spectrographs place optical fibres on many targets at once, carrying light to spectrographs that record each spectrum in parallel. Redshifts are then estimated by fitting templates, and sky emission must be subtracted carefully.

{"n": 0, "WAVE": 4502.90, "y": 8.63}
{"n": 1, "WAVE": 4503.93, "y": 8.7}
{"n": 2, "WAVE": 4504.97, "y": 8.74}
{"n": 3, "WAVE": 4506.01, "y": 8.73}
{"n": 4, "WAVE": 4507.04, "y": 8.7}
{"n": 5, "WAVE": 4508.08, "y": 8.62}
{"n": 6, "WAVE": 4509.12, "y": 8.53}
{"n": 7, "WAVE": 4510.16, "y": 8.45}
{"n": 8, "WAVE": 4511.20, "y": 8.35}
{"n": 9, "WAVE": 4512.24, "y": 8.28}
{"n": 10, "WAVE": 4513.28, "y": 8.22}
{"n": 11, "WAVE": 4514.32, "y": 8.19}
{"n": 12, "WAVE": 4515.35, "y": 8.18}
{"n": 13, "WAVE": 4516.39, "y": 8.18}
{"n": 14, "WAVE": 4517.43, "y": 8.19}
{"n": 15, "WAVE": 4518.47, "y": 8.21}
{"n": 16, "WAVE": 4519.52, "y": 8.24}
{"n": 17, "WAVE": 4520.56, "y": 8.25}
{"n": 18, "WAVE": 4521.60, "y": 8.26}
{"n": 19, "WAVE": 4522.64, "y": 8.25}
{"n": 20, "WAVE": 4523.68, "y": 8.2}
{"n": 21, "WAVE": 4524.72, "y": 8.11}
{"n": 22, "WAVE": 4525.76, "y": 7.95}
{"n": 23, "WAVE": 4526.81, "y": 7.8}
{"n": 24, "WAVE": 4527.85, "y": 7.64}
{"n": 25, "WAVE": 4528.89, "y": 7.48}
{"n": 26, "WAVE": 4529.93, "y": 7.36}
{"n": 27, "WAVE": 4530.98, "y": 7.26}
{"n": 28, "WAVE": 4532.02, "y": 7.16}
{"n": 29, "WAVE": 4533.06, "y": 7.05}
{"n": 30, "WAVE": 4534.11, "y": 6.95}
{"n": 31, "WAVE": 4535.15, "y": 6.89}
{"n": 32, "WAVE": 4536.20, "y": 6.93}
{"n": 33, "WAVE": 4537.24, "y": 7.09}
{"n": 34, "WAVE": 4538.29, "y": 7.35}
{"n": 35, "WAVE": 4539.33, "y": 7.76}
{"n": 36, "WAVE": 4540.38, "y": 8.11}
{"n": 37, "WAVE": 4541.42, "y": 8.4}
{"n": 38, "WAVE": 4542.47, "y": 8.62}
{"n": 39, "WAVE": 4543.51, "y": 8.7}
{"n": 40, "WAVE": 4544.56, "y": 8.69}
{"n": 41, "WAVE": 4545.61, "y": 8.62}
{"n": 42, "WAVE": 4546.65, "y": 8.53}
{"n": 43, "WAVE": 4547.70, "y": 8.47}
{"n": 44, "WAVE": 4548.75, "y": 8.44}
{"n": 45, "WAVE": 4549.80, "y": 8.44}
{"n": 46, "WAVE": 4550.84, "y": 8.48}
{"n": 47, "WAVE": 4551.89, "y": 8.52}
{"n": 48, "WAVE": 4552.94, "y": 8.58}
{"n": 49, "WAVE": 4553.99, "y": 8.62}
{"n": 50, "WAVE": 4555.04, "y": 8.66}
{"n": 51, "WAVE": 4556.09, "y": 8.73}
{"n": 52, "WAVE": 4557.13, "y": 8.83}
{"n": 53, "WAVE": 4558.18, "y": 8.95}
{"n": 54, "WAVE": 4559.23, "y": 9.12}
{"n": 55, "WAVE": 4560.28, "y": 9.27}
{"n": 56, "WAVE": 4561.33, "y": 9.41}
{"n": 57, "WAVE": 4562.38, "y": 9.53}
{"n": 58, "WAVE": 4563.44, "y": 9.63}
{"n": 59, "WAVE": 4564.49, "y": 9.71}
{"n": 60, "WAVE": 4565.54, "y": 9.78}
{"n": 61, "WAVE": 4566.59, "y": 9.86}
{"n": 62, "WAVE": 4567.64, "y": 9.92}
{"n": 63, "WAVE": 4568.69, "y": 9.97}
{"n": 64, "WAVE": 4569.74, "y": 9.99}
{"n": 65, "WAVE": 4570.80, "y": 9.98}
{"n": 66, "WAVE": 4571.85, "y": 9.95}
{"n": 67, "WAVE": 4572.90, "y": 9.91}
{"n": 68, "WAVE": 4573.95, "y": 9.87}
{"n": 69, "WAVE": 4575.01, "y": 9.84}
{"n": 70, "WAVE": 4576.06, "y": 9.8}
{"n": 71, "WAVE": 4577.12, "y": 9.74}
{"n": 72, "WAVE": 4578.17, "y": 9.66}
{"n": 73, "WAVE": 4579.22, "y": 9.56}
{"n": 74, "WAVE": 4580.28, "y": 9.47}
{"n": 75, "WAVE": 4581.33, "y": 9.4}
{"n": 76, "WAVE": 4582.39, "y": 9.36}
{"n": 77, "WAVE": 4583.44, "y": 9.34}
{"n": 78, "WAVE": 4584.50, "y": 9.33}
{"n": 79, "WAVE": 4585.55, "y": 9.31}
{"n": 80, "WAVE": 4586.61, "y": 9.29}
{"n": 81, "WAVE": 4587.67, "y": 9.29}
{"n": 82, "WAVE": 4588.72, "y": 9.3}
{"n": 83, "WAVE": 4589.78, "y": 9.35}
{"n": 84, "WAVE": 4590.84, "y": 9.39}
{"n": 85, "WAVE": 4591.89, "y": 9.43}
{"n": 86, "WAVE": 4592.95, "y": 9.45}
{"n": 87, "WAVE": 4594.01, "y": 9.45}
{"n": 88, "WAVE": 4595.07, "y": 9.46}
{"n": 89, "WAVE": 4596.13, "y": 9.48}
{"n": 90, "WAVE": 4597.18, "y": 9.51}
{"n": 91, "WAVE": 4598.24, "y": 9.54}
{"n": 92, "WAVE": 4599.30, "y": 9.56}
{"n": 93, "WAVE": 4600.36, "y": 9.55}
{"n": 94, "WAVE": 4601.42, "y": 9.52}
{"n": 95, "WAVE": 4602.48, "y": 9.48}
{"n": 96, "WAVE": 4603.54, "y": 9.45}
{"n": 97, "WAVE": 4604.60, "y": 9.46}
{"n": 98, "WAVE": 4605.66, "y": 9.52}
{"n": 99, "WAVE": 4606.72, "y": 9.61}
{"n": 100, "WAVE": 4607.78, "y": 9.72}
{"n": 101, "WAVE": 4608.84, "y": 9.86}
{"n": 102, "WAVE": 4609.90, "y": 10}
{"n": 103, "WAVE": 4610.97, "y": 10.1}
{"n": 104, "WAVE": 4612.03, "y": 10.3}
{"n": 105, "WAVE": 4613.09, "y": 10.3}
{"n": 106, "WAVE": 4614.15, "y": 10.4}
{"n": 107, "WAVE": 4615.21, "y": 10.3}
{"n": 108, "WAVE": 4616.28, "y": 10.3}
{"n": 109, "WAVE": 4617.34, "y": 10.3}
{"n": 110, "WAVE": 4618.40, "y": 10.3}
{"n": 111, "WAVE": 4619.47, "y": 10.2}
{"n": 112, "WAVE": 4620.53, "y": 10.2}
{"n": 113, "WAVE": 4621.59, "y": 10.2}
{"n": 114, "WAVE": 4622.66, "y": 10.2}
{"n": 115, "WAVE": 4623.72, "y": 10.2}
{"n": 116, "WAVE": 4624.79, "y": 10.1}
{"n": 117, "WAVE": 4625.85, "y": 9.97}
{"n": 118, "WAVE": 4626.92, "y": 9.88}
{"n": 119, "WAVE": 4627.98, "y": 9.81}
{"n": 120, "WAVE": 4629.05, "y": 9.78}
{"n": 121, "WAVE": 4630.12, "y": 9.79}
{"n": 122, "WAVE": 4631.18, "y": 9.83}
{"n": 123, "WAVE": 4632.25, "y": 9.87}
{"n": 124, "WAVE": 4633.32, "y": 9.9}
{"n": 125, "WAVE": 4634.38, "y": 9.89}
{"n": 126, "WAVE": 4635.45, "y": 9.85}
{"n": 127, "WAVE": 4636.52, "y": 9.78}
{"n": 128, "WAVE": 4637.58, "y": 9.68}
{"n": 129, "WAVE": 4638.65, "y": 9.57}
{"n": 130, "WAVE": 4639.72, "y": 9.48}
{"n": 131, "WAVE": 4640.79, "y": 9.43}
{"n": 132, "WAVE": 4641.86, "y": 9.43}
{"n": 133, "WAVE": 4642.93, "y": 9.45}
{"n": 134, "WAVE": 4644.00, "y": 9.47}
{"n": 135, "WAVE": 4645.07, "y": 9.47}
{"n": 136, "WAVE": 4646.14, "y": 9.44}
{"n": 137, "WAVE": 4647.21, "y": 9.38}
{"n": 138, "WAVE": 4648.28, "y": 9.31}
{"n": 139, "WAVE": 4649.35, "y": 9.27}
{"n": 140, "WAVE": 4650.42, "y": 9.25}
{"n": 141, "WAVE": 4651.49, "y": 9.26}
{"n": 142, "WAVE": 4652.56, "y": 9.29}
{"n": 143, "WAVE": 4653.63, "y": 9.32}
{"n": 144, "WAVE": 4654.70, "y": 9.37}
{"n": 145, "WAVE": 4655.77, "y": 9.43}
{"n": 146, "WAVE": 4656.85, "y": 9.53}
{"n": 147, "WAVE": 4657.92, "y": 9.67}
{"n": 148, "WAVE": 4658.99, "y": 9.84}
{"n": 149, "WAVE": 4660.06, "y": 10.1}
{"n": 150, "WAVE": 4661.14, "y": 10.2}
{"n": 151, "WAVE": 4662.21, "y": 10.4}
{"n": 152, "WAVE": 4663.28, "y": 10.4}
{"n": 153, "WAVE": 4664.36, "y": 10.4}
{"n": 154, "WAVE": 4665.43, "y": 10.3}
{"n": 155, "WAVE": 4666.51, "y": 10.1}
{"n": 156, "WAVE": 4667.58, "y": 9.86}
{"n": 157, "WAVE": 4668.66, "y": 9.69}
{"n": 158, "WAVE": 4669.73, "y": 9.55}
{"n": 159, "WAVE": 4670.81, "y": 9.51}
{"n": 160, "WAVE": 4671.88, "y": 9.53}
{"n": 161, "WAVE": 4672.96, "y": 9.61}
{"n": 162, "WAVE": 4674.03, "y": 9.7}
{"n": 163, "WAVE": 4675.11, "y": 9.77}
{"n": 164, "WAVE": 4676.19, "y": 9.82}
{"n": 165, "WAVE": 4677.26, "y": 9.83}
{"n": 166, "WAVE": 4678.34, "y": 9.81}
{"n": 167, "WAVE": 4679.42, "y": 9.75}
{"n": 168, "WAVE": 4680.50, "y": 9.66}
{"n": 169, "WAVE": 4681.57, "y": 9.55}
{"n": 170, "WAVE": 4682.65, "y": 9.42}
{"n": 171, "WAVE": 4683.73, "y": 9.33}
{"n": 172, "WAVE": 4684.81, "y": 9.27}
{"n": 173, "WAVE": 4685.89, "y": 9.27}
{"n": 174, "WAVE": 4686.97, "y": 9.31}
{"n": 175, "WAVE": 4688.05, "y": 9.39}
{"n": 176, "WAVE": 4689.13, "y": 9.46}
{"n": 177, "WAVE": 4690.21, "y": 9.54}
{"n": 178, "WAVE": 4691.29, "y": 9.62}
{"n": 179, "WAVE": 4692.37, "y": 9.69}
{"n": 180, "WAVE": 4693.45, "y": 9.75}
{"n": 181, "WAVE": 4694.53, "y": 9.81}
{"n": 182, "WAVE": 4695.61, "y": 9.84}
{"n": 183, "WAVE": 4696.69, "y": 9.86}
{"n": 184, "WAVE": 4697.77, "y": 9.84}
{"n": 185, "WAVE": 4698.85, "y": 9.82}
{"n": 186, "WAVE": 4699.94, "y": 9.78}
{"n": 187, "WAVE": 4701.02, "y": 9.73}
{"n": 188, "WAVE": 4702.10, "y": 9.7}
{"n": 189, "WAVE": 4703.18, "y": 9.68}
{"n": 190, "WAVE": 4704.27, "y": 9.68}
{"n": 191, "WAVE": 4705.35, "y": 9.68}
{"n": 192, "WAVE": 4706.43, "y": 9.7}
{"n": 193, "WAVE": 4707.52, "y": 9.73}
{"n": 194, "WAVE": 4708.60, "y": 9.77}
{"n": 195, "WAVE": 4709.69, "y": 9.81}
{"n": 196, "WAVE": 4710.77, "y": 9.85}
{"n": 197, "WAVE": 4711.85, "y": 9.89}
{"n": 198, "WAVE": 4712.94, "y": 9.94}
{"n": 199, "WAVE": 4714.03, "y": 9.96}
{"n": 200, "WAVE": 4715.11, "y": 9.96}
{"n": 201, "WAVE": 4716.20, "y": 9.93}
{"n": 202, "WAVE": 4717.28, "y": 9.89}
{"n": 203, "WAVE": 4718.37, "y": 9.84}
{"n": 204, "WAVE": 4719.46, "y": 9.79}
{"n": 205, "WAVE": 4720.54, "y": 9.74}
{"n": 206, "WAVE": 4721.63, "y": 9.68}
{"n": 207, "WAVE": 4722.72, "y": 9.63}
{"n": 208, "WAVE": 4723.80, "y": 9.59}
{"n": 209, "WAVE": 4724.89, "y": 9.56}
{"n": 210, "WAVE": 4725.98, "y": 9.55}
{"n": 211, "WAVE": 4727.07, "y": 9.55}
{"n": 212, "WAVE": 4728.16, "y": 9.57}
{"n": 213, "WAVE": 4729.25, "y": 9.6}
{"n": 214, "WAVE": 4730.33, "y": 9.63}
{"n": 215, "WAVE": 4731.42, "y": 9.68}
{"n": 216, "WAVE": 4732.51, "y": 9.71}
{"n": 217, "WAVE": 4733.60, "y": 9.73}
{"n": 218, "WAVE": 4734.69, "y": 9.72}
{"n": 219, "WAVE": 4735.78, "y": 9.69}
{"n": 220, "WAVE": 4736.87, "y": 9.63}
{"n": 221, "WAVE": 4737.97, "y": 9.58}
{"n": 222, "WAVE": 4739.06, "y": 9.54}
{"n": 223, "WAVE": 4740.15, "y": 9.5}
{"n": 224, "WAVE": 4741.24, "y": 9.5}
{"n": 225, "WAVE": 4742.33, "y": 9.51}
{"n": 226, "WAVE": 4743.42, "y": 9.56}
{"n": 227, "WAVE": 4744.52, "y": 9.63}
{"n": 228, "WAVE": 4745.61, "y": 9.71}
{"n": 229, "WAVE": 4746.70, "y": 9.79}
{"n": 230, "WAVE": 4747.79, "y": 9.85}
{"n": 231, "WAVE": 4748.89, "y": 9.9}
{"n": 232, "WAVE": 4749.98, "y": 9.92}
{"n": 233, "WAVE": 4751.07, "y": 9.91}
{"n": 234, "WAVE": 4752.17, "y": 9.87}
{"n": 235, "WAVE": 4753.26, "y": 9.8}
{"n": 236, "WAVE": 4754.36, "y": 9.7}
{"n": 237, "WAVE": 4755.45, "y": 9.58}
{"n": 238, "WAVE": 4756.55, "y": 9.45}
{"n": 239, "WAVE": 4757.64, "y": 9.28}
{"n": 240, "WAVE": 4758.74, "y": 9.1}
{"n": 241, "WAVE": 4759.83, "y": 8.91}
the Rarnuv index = 1.04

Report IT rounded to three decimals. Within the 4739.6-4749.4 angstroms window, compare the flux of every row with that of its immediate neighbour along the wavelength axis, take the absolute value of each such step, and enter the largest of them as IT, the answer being 0.080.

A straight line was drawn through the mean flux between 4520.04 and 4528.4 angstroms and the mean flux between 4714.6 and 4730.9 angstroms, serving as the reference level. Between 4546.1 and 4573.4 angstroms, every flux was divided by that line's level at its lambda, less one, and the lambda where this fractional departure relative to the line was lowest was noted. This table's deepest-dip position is 4549.80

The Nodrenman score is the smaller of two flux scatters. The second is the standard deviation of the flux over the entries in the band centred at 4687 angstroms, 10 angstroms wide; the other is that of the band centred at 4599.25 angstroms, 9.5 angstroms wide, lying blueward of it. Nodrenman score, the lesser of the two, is 0.04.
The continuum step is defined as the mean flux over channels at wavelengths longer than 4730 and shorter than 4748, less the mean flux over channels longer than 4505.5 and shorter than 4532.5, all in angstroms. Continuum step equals 1.5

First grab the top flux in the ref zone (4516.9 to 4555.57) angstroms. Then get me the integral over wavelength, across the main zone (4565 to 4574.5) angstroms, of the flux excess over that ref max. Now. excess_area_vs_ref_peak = 12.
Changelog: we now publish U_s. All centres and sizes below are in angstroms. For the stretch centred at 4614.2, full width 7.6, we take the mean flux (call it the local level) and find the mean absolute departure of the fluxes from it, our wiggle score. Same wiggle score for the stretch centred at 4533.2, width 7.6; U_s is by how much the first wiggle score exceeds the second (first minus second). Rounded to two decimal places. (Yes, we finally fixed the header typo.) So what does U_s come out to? -0.10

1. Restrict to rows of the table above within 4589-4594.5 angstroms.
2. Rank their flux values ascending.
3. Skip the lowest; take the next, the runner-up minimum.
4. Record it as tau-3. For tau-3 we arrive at 9.39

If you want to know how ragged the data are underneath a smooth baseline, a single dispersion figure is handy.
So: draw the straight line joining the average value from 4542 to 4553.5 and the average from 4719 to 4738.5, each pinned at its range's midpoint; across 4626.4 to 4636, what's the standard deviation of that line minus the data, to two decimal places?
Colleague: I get 0.04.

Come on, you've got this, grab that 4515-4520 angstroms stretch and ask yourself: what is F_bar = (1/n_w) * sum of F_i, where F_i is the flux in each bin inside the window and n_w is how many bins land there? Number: 8.2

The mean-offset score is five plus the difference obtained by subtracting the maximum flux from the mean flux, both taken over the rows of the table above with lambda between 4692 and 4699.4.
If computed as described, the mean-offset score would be 4.94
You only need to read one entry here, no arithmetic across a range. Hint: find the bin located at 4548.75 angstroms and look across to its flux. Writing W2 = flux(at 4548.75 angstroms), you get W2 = 8.44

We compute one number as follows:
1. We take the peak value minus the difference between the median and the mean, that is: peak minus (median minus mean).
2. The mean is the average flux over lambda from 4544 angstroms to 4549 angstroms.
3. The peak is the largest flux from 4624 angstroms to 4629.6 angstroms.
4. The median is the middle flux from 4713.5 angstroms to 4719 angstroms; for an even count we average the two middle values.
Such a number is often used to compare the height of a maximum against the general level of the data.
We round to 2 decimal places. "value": 8.72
